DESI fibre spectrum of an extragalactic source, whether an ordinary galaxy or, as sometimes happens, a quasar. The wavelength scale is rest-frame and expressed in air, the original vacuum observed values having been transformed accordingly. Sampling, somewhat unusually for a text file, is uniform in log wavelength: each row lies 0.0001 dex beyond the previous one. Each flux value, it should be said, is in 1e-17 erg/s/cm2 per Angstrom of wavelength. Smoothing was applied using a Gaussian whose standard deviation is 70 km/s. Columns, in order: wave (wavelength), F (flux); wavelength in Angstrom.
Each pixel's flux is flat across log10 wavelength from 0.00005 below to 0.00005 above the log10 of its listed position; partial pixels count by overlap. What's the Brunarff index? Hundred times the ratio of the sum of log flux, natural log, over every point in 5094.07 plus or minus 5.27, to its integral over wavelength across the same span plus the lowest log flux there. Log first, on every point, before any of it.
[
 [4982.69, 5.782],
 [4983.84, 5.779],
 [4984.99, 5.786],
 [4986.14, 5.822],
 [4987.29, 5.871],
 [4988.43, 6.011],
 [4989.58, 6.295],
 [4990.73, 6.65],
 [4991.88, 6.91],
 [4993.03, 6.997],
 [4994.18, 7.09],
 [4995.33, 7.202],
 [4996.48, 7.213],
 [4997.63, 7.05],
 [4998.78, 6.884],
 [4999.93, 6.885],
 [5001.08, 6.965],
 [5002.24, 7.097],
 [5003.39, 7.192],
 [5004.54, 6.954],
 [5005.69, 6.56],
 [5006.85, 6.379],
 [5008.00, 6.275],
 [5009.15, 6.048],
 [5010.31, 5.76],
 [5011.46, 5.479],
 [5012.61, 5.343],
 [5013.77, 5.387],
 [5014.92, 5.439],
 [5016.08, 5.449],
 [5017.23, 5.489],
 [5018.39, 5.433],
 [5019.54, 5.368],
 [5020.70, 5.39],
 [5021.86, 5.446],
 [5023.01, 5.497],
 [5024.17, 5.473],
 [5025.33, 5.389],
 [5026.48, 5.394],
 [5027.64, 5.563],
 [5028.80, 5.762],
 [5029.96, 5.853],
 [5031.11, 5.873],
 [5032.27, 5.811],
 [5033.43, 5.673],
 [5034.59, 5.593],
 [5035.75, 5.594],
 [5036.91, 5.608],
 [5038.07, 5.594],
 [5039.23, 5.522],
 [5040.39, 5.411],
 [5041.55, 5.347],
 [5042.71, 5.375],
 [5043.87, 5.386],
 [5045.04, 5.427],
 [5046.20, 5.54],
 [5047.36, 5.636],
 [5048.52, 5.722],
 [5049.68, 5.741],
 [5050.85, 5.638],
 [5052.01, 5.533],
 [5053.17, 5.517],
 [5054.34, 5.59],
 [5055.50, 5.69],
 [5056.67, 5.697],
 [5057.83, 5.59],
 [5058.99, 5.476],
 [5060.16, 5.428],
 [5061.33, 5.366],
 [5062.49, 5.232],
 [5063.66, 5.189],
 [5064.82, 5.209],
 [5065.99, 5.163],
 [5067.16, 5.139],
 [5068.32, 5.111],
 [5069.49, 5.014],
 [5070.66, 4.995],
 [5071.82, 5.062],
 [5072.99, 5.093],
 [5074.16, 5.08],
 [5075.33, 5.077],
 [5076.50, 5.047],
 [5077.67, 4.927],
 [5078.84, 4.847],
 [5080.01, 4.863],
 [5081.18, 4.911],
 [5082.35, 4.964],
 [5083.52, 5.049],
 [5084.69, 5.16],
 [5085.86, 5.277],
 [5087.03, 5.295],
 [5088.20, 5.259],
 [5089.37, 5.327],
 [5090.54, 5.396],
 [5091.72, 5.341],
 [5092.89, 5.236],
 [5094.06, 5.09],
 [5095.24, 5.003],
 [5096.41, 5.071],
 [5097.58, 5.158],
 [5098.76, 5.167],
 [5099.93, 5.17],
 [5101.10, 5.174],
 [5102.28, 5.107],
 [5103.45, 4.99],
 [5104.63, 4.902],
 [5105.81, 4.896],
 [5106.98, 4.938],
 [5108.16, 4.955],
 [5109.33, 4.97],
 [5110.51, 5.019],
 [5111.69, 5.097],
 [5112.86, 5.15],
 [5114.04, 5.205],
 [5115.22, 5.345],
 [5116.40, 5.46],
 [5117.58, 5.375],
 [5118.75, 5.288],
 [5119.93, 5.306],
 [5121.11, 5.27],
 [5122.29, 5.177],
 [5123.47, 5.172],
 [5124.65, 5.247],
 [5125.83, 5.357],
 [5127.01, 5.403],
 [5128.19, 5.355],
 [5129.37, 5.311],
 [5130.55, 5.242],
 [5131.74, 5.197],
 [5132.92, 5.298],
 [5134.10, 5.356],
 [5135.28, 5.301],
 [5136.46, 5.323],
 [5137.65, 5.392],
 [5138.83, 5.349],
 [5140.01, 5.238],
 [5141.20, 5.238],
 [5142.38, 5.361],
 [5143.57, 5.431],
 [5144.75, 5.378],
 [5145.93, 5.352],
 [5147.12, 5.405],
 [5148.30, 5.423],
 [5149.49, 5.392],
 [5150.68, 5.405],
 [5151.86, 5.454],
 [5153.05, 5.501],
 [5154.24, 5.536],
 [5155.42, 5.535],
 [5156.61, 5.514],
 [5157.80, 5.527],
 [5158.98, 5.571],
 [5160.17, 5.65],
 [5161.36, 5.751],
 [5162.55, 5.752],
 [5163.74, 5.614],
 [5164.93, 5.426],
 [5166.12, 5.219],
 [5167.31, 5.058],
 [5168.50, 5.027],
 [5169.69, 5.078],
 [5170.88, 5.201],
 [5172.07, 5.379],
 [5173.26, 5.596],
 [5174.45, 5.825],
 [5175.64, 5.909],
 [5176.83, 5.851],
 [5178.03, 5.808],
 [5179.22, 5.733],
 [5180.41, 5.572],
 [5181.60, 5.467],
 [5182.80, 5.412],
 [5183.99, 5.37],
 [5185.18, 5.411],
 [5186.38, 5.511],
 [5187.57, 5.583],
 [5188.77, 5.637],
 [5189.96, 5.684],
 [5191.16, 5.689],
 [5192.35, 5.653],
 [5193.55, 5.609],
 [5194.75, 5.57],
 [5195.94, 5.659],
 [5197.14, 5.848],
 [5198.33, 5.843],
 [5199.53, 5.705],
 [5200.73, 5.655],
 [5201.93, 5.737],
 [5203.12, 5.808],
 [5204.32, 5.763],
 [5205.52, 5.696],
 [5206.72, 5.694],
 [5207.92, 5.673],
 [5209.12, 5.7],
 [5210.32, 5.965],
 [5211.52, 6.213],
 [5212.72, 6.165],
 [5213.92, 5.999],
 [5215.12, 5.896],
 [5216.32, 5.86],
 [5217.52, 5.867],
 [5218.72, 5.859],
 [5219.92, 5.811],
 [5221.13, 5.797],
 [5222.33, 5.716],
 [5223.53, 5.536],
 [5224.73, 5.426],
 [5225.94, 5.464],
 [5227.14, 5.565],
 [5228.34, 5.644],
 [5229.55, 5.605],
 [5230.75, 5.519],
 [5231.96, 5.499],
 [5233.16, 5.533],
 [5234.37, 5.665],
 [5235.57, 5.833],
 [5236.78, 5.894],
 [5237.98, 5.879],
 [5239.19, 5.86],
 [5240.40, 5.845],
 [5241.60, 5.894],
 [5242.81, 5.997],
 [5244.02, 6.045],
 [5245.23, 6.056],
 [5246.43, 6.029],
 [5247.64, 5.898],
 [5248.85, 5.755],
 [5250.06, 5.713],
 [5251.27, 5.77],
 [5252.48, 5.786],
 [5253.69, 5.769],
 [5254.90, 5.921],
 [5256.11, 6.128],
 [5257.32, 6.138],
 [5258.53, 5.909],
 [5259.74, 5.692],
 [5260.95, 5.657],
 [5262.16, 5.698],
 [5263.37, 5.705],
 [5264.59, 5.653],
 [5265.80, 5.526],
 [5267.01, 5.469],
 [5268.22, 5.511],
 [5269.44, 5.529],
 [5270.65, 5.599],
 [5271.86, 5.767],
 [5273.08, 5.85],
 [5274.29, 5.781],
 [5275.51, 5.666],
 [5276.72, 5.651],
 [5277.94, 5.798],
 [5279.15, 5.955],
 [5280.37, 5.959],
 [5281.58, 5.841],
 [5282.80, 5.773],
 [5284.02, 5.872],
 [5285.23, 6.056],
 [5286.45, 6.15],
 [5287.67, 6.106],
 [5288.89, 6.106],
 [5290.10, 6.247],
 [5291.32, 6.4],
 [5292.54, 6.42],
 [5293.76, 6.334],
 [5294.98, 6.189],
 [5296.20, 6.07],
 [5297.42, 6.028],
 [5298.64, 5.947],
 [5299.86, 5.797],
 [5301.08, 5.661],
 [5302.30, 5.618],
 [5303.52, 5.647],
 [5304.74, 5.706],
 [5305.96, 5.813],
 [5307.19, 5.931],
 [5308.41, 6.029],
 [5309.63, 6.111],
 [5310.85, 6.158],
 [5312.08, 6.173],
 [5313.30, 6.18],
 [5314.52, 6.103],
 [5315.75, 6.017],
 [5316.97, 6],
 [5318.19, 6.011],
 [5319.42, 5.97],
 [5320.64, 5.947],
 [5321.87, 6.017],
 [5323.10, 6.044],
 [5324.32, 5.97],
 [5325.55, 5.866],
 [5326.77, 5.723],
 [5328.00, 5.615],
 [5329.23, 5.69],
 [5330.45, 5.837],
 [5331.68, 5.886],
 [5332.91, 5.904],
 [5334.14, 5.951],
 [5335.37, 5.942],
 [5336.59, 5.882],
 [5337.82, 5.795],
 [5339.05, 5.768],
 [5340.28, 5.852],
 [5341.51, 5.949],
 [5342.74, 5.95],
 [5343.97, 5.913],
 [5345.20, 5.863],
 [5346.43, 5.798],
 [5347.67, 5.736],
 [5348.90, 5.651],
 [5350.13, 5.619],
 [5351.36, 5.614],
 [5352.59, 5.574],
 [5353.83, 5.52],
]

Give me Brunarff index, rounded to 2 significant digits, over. 78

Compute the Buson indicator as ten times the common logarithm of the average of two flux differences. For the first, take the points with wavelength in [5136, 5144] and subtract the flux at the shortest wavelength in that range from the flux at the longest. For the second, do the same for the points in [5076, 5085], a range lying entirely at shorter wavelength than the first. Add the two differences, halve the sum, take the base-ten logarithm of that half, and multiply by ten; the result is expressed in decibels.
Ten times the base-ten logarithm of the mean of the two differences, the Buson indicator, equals -10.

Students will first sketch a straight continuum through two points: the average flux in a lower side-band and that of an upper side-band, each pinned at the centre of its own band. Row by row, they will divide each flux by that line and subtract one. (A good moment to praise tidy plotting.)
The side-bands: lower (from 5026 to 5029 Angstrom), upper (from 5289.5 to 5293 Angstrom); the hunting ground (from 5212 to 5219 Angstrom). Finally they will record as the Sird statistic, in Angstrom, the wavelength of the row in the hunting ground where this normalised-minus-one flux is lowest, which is 5218.72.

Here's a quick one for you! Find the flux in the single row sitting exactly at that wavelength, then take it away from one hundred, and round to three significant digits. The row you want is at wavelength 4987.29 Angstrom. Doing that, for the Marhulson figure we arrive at 94.1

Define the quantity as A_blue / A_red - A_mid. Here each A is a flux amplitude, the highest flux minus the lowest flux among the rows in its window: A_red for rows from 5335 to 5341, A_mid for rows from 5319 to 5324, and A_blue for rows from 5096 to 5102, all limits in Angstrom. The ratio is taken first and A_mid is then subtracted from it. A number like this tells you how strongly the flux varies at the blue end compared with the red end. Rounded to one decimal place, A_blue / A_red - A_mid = 0.5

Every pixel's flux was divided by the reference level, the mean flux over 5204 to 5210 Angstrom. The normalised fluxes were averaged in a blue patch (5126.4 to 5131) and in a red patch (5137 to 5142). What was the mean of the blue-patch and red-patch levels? 0.93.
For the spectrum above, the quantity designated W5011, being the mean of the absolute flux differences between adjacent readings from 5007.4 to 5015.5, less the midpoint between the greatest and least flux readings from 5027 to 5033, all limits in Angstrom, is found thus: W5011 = -5.55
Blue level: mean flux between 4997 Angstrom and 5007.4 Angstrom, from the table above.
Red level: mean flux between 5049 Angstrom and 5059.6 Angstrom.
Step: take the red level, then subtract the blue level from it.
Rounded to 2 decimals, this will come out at -1.28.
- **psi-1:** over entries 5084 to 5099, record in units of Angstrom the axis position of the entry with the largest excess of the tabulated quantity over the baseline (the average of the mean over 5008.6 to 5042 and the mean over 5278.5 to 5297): 5090.54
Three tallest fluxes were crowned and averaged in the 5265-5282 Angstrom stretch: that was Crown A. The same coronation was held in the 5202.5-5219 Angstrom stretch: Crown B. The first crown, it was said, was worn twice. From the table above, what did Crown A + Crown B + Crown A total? 18.0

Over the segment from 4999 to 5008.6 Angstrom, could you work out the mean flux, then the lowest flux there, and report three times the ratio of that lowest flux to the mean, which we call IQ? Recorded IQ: 2.77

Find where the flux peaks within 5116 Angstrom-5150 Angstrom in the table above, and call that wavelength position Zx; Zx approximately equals 5116.40 Angstrom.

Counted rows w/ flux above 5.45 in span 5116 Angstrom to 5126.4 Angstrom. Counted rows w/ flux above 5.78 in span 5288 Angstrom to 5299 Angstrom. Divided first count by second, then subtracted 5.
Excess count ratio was -4.9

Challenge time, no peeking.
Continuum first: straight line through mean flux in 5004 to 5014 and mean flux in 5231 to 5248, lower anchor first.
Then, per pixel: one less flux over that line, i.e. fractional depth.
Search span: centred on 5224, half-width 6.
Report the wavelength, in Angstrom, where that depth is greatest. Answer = 5224.73 Angstrom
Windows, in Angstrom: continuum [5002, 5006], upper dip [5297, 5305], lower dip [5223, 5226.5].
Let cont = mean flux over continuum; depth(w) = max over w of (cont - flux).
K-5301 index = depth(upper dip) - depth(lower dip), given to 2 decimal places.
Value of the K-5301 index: -0.19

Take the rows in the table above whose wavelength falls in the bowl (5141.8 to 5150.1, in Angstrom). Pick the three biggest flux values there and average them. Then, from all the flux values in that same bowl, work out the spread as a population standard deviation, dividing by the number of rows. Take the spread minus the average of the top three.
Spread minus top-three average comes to -5.39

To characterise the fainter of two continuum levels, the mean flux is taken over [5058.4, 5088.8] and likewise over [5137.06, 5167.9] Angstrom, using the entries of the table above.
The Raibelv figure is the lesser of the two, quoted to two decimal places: 5.12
